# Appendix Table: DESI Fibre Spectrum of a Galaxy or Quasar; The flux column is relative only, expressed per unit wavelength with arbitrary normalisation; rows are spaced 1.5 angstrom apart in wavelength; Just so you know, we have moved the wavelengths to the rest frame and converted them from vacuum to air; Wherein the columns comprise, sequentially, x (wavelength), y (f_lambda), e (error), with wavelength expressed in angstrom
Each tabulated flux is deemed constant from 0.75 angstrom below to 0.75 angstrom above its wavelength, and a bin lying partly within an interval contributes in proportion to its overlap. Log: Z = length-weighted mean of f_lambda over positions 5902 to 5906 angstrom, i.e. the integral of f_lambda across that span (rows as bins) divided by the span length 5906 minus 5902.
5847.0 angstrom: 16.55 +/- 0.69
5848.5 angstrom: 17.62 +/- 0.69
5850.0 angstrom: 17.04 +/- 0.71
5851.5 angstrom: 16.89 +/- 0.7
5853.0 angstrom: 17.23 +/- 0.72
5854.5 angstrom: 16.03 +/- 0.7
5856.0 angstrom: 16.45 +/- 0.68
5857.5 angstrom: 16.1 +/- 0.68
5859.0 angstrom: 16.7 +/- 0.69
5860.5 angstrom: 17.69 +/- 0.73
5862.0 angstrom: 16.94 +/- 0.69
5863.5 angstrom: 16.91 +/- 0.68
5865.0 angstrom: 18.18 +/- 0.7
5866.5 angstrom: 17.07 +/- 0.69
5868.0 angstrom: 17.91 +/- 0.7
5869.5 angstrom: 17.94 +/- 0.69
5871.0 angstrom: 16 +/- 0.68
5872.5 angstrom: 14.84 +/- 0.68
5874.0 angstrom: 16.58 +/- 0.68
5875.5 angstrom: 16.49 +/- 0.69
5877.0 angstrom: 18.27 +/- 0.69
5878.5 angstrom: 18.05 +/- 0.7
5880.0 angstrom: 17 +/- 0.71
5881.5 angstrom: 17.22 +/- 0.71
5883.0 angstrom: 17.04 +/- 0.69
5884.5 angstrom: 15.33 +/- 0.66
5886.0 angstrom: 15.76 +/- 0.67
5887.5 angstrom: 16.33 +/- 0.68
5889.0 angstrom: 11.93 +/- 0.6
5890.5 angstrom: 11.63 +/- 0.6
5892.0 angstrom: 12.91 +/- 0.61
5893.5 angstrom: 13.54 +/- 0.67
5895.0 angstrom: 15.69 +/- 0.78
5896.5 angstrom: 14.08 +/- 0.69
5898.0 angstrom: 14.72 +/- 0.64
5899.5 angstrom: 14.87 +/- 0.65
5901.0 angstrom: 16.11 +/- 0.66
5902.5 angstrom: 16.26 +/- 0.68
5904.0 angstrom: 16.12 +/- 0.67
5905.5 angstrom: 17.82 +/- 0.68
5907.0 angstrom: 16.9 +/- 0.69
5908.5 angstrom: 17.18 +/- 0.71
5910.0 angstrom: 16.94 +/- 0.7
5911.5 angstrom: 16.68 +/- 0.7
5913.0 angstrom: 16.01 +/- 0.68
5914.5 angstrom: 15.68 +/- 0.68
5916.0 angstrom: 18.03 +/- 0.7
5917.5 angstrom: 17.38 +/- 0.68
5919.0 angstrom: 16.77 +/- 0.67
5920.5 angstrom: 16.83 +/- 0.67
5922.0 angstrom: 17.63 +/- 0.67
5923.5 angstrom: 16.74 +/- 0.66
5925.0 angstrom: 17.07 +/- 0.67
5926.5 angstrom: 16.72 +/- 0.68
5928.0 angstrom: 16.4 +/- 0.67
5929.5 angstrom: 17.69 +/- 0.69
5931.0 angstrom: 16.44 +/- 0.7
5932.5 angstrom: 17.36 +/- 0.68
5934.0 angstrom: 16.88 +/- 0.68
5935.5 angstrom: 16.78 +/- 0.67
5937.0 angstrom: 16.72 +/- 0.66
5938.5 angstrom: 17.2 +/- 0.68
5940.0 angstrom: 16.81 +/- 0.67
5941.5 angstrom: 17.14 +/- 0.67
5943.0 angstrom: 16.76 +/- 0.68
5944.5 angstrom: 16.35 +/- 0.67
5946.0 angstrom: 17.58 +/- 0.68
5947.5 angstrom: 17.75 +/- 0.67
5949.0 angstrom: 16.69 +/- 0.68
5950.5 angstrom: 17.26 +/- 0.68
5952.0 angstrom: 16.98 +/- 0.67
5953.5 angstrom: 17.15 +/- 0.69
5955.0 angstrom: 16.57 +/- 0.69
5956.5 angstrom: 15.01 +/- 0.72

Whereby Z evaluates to 16.7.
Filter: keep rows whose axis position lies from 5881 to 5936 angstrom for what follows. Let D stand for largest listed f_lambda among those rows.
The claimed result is 18.03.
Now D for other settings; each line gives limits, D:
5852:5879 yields 18.27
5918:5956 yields 17.75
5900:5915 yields 17.82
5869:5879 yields 18.27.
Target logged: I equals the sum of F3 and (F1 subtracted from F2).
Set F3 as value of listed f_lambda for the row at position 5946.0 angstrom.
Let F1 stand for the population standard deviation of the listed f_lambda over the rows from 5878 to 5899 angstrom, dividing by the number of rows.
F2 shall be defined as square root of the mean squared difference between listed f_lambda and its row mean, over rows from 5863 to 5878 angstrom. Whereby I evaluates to 16.7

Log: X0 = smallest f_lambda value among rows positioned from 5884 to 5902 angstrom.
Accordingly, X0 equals 11.63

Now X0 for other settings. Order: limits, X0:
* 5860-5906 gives 11.63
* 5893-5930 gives 13.54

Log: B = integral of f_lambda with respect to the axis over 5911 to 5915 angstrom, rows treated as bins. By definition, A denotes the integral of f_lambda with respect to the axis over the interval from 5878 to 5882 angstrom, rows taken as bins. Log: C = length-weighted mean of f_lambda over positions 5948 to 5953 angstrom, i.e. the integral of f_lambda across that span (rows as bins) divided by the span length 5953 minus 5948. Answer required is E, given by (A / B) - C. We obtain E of -15.9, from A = 70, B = 64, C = 17.0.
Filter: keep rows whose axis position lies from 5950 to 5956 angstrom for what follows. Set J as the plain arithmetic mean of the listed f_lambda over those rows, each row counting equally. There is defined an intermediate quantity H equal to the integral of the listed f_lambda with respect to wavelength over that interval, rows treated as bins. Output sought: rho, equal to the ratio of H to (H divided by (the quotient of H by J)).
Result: 5.97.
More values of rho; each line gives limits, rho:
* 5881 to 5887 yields 5.99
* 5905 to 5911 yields 5.98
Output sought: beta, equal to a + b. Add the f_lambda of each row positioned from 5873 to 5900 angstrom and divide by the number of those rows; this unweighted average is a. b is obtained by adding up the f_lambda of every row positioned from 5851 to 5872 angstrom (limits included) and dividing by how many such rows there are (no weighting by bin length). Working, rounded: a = 15.4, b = 17.0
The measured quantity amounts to 32.42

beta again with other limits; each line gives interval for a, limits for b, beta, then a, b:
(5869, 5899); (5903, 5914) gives 32.37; 15.6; 16.8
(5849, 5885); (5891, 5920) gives 32.90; 16.9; 16.0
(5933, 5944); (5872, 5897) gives 32.35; 16.9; 15.5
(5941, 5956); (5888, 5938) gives 33.10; 17.0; 16.1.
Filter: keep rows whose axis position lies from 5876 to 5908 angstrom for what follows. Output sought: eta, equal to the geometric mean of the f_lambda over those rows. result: 15.5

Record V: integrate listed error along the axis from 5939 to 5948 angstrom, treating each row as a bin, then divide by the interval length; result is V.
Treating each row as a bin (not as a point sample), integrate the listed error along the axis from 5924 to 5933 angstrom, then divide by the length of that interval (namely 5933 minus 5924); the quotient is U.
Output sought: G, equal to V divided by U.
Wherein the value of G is 0.99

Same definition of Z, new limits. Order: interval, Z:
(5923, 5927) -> 16.9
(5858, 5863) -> 17.0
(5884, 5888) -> 15.8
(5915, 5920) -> 17.3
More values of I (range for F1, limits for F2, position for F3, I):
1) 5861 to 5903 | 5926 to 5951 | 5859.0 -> 15.4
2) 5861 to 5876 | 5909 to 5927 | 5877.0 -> 17.9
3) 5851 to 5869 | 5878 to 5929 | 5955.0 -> 17.5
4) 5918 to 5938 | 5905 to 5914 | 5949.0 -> 16.8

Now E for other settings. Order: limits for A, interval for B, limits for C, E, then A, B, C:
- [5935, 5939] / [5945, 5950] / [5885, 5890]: -13.8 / 68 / 86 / 14.6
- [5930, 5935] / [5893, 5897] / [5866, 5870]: -16.2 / 85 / 58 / 17.7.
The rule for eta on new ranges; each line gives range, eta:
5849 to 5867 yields 16.9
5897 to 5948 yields 16.8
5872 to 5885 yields 16.7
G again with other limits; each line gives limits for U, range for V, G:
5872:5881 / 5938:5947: 0.97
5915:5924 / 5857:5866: 1.03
